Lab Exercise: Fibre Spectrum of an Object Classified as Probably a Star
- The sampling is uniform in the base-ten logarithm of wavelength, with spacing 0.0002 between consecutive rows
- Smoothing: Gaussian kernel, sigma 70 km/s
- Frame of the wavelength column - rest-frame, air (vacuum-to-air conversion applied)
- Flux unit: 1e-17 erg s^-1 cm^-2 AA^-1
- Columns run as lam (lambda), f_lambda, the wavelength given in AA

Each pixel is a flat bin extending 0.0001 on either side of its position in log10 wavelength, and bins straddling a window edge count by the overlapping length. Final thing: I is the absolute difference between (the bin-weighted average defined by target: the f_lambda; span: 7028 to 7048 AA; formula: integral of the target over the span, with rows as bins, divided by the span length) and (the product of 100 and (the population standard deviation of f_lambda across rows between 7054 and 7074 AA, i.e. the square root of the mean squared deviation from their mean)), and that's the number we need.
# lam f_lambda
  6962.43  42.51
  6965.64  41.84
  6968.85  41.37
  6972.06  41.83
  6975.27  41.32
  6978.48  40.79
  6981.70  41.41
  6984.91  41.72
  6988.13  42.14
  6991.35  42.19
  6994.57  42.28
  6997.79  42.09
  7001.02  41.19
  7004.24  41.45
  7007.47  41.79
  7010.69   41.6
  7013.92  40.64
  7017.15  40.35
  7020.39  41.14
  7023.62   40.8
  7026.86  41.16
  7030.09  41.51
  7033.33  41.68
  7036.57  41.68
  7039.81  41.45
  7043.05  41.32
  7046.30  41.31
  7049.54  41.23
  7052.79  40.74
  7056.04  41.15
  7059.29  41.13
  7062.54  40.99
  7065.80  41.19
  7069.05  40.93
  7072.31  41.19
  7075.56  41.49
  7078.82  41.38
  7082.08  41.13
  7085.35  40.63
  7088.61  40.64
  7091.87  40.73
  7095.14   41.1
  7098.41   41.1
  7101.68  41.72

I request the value 31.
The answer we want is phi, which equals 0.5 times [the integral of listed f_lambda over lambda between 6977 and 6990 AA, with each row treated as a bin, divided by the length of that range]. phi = 20.8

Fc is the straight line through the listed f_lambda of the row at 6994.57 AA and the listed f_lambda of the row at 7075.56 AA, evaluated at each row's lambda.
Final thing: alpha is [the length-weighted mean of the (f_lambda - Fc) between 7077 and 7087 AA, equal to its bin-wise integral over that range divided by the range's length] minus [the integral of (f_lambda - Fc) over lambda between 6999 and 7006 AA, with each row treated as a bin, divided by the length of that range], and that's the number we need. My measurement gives 0.46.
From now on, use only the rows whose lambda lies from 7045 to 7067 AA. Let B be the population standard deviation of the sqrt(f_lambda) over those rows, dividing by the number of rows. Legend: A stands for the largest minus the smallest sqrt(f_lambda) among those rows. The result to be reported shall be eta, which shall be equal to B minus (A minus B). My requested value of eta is -0.017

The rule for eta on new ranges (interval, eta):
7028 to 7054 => -0.029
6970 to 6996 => -0.041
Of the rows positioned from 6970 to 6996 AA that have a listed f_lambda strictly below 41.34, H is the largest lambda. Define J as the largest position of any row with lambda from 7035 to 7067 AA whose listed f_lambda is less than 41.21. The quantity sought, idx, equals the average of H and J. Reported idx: 7022.1 AA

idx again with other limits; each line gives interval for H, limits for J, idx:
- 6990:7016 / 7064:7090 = 7051.3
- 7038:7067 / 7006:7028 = 7046.3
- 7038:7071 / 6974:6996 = 7023.8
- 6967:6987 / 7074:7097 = 7036.8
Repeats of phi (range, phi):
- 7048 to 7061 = 20.5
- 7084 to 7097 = 20.4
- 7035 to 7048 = 20.7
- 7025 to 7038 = 20.7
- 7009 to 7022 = 20.5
